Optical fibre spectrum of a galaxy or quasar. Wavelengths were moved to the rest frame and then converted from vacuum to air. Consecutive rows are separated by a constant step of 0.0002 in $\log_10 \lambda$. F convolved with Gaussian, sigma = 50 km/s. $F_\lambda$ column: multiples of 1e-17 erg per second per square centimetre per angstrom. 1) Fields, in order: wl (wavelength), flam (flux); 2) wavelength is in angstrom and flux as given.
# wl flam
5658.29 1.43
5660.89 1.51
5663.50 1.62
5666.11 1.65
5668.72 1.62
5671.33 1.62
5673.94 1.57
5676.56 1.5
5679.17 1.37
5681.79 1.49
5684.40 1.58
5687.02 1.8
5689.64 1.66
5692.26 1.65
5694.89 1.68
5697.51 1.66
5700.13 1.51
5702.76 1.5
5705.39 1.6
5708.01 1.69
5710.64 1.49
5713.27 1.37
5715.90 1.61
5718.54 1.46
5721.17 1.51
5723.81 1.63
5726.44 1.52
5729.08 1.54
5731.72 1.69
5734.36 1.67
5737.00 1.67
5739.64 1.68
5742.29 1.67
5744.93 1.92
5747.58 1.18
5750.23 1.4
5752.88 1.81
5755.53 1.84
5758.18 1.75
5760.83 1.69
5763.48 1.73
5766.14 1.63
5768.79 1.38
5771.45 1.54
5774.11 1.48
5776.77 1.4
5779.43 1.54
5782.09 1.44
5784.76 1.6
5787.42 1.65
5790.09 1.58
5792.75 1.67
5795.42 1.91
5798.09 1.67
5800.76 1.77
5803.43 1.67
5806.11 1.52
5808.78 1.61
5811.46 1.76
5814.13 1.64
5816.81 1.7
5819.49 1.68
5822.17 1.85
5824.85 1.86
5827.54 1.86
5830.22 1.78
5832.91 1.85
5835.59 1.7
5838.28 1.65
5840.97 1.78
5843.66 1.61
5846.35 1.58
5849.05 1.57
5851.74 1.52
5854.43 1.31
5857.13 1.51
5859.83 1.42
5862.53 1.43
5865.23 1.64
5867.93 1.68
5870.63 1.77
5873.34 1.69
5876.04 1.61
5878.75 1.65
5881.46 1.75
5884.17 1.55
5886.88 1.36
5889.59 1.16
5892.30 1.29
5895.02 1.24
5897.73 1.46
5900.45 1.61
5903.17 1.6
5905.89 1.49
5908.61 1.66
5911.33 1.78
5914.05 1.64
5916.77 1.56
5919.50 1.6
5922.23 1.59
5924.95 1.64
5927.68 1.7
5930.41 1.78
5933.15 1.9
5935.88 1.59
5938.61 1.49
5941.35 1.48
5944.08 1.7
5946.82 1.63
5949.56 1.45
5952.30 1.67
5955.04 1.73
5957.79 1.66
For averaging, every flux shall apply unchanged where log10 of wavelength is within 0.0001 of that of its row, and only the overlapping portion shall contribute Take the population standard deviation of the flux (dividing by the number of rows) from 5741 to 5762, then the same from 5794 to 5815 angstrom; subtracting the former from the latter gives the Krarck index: -0.12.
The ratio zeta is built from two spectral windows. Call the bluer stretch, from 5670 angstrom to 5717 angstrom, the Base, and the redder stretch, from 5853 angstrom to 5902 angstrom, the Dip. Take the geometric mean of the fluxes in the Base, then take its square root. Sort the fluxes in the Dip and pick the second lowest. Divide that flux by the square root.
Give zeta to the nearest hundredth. 0.99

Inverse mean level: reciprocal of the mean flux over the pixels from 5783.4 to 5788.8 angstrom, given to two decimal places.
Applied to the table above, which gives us 0.62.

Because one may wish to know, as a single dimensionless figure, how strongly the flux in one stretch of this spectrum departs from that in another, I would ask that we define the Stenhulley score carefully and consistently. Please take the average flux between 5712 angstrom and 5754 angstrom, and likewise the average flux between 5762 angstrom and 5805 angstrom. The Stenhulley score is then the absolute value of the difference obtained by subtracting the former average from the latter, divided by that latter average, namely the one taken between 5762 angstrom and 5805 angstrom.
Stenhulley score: 0.013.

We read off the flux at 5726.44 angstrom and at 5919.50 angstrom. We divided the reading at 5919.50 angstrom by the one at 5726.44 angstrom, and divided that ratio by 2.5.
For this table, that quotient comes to 0.421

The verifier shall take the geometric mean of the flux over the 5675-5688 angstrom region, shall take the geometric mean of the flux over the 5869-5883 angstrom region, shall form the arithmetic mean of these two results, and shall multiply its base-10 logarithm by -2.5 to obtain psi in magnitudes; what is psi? -0.52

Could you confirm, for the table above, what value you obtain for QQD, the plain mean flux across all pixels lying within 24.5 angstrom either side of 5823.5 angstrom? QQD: 1.71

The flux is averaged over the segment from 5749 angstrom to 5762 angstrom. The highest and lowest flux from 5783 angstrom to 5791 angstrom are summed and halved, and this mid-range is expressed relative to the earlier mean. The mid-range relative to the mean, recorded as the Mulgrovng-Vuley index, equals 0.95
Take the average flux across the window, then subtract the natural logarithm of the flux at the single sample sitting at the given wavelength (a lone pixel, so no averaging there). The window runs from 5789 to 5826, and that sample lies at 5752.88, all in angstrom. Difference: 1.11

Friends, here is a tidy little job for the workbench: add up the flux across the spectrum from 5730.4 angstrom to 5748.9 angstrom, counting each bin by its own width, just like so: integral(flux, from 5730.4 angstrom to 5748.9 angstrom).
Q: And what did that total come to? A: 30.3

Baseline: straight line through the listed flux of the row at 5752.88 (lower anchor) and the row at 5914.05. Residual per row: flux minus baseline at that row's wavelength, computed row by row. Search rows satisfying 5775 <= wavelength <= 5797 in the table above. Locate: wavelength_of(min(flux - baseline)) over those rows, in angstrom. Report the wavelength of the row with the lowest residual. 5776.77 angstrom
